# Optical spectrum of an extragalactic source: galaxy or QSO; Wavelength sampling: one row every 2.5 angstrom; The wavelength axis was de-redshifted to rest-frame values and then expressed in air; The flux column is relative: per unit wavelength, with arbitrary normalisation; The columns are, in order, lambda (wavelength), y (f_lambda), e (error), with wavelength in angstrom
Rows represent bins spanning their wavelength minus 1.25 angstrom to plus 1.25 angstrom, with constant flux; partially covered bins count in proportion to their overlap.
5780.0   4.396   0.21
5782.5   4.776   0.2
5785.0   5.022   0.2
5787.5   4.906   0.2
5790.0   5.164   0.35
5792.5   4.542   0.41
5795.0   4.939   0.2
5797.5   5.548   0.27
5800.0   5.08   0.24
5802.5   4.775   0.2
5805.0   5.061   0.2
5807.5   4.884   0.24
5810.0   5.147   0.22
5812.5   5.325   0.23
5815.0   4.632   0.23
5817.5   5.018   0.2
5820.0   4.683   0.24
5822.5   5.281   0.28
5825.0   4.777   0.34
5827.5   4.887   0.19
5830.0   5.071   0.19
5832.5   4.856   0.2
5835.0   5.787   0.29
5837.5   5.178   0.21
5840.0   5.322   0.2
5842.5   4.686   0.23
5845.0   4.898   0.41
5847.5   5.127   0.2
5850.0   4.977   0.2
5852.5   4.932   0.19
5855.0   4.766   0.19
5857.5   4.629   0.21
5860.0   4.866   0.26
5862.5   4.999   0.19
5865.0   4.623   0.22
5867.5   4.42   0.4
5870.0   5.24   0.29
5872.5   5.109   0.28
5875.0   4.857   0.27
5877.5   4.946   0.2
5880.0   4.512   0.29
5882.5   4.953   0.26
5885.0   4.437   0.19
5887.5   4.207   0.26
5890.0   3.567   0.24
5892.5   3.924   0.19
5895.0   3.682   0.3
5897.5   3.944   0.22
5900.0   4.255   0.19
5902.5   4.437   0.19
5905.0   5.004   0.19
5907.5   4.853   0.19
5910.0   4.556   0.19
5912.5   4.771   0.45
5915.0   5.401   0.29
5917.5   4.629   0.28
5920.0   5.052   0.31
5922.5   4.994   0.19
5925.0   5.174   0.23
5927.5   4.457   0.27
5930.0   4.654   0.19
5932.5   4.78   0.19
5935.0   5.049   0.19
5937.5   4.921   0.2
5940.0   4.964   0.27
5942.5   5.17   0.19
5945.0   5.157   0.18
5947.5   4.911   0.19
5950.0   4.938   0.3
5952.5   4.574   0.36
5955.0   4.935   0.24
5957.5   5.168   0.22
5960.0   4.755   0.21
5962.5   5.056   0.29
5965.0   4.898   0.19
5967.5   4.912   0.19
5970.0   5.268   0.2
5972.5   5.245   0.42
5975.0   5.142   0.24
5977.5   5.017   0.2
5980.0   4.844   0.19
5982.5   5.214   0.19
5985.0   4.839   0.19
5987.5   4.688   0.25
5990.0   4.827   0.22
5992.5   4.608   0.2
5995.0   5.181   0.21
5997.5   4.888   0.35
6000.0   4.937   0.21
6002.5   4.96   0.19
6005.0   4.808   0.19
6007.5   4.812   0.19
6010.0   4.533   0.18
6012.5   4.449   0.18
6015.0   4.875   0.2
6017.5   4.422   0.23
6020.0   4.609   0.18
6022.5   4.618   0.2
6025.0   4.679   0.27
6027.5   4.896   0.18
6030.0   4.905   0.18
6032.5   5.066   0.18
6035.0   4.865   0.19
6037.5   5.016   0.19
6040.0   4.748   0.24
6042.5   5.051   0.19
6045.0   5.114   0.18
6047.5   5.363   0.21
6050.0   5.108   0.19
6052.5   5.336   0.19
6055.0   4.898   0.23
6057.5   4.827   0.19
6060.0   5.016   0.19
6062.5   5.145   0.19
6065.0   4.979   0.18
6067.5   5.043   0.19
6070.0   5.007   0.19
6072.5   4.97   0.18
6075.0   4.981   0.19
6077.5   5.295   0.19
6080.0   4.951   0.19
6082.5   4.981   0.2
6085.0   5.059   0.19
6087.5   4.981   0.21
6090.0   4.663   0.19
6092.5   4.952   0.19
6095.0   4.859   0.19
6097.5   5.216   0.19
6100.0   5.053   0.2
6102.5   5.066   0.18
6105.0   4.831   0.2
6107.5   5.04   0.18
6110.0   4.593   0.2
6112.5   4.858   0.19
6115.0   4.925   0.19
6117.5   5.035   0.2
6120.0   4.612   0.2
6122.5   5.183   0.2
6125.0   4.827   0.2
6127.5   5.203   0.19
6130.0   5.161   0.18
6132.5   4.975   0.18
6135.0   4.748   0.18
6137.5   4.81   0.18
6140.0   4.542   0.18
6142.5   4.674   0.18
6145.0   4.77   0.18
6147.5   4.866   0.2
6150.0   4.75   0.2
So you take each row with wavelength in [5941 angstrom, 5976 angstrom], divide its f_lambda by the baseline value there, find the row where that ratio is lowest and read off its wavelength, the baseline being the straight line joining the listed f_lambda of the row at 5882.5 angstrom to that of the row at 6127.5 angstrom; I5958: 5952.5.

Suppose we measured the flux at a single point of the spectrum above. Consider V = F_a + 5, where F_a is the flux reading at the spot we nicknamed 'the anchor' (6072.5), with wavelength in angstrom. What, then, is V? 10.0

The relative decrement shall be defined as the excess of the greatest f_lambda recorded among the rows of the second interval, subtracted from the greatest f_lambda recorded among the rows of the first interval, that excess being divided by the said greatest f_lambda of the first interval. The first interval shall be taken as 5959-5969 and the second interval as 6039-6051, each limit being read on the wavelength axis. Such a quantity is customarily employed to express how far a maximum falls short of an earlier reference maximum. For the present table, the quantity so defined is -0.061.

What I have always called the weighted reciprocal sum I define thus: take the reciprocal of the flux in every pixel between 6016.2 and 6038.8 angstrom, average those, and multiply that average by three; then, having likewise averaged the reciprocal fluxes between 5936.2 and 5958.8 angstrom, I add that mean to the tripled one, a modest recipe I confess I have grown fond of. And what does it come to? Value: 0.829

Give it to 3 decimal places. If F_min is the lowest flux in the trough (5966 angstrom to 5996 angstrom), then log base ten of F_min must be 0.664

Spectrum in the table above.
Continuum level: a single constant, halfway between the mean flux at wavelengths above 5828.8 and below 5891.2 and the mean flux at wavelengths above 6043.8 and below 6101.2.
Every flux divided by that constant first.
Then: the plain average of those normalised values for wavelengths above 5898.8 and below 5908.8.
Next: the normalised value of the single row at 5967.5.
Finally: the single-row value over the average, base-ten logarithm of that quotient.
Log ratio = 0.025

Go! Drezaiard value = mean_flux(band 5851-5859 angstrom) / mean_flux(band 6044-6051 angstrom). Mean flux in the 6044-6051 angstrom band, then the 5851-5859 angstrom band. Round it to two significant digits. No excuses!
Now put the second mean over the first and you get 0.92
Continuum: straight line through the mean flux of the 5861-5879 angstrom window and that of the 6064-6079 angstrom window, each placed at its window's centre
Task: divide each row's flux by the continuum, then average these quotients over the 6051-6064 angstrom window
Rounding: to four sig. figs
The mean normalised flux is 1.002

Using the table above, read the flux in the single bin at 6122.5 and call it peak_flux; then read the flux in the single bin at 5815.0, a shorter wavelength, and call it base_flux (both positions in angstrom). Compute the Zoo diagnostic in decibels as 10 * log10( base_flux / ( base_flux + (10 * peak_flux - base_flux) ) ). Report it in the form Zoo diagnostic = -10.5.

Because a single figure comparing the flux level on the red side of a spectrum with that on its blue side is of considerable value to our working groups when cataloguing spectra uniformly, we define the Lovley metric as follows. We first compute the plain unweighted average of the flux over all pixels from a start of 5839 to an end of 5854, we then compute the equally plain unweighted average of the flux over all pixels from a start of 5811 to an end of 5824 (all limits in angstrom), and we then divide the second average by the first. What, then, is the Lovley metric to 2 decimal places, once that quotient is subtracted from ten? 9.00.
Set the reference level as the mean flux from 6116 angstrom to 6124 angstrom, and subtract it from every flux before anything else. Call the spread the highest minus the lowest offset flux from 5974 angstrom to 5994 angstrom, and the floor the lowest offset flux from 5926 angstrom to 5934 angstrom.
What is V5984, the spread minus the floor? 1.1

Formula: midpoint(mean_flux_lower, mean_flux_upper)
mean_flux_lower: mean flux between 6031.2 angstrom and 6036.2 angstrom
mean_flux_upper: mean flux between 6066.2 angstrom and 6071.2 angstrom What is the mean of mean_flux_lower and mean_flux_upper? 5.00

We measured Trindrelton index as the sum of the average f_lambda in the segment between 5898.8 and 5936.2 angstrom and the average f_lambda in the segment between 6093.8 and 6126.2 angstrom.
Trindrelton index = 9.74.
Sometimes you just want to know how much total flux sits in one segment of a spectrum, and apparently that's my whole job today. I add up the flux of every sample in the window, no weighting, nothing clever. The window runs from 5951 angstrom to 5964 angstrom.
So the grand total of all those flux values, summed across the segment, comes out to 24.5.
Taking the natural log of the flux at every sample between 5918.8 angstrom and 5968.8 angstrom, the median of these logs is 1.60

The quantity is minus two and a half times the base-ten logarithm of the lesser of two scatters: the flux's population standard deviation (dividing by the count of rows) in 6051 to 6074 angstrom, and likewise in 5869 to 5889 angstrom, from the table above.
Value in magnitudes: 2.15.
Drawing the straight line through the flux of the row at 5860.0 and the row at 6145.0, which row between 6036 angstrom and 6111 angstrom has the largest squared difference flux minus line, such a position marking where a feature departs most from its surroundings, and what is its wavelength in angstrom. 6047.5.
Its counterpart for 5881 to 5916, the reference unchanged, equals 5890.0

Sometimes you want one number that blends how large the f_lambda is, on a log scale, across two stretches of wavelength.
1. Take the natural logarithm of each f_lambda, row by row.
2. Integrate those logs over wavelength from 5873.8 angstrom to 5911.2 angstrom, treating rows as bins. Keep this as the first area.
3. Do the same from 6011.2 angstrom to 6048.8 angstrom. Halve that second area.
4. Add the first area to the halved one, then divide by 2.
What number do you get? 42.5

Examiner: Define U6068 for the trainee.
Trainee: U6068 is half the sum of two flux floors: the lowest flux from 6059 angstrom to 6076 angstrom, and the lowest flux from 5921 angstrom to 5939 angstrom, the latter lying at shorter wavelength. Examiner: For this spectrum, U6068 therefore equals 4.71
